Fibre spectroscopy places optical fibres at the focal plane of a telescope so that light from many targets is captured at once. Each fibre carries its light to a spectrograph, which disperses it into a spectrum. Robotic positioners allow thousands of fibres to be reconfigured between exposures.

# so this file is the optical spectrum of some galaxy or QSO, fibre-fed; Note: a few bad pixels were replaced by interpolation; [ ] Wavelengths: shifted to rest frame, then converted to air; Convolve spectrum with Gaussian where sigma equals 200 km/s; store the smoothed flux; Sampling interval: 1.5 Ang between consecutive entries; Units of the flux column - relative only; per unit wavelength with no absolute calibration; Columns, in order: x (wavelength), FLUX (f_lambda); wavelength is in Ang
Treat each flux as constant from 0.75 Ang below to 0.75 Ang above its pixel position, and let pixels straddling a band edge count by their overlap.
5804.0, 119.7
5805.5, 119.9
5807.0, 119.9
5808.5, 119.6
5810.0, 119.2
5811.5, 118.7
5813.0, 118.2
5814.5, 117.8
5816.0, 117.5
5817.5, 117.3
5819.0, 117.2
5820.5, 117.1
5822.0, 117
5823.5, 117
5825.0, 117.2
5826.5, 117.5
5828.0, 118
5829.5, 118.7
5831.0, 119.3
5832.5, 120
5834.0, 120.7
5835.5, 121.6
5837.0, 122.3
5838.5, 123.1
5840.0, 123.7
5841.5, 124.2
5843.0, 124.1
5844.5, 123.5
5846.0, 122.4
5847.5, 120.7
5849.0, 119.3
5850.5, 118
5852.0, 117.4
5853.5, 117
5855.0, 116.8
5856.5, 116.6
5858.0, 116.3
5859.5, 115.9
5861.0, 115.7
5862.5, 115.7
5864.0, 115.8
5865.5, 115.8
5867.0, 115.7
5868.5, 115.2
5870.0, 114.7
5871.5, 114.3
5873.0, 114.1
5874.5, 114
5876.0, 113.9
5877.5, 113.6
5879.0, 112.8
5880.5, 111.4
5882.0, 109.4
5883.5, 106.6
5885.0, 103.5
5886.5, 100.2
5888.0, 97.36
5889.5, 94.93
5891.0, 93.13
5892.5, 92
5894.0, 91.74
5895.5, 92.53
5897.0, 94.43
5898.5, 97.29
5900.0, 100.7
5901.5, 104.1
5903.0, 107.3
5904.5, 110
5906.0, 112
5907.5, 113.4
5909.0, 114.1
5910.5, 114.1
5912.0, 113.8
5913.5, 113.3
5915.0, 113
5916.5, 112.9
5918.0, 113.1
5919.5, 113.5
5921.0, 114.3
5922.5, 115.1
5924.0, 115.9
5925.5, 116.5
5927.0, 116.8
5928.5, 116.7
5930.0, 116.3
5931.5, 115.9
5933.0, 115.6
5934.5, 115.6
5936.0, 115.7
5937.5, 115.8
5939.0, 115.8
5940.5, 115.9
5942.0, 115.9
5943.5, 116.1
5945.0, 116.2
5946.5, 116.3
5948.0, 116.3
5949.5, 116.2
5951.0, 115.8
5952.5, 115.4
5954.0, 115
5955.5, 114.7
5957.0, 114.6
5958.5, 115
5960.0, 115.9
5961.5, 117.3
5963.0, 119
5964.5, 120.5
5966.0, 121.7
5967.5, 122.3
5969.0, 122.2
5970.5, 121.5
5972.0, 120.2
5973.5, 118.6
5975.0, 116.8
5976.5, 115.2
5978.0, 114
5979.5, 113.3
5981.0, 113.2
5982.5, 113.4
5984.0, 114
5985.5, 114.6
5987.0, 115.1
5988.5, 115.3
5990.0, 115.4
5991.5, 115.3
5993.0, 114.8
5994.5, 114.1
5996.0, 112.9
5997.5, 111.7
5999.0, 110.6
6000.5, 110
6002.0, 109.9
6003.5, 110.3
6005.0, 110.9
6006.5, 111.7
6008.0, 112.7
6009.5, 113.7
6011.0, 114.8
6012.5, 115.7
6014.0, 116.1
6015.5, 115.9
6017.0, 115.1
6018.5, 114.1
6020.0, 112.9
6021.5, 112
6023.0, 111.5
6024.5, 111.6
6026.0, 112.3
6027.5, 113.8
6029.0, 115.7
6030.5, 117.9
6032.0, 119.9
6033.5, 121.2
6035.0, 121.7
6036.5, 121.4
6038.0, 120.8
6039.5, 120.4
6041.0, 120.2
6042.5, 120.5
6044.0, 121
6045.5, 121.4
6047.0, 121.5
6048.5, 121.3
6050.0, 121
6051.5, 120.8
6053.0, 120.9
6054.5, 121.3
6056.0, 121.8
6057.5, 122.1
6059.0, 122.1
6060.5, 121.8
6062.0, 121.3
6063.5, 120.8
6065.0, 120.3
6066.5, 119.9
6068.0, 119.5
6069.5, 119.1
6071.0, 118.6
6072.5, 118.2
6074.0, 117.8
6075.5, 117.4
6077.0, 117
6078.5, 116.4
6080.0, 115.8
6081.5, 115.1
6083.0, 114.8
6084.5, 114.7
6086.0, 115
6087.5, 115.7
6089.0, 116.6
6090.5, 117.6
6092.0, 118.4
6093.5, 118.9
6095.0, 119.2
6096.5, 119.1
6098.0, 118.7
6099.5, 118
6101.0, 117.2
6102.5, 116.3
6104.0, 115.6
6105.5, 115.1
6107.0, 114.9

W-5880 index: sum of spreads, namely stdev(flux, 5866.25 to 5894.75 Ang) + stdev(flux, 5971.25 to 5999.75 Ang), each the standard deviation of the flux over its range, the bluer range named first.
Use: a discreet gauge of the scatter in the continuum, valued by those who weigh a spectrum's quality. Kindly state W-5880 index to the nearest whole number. 11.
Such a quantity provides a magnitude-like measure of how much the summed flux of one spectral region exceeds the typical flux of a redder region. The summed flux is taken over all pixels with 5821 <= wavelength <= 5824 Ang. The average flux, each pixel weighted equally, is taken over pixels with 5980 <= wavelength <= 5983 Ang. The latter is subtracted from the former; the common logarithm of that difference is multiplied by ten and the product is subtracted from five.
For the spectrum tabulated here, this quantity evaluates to -15.8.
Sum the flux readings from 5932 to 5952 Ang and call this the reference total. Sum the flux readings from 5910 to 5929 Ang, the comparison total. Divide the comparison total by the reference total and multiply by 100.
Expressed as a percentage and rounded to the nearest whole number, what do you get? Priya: 99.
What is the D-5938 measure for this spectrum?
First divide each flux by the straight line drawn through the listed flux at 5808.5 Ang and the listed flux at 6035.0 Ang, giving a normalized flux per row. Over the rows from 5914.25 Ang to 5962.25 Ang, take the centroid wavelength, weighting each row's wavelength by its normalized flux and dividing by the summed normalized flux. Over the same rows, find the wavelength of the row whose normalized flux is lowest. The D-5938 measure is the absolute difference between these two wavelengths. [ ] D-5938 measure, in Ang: 21.8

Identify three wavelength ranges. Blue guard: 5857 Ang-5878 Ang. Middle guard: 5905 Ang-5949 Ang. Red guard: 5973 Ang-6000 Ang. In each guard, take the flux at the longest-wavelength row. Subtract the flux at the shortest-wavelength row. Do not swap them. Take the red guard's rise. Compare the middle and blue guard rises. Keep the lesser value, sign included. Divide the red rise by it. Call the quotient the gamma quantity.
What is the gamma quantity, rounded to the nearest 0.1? 3.0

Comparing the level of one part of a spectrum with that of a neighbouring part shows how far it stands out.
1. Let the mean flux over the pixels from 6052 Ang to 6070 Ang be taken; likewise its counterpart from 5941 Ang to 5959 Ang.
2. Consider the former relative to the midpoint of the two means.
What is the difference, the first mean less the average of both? 2.6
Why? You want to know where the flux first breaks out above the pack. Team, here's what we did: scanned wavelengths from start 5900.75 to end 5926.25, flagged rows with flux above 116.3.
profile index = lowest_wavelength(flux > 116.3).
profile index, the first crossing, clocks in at 5925.5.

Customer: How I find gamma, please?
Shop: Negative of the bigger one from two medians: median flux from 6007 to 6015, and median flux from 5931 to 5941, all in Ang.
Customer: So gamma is -116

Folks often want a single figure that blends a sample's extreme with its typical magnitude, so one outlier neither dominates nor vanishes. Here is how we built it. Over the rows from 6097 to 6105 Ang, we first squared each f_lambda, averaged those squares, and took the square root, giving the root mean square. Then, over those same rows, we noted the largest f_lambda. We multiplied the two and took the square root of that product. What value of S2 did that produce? 117.9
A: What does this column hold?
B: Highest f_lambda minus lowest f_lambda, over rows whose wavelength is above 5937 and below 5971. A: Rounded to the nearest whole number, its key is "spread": 8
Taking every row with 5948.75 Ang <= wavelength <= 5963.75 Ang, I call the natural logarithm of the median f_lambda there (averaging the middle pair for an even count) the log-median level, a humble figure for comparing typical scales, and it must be 4.75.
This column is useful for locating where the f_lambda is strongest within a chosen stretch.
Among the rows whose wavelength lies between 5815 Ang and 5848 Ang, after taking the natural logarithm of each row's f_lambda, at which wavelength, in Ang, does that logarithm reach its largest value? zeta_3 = 5841.5 Ang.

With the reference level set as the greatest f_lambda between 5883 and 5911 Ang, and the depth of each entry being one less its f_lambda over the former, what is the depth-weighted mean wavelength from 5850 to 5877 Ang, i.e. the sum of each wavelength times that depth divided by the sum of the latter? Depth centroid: 5857.8 Ang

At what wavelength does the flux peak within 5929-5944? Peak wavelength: 5930.0 Ang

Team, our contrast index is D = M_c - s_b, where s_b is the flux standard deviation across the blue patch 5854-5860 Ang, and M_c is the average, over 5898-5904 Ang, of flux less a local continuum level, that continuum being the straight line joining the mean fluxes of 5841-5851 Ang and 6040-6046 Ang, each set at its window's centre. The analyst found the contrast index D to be -19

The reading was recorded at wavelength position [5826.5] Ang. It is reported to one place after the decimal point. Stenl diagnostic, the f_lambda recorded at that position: 117.5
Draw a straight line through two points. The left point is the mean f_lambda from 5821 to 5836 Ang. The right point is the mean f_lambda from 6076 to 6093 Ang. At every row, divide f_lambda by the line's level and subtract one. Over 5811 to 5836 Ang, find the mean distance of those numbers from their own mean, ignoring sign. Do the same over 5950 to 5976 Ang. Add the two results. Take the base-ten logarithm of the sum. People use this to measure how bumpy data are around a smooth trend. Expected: -1.5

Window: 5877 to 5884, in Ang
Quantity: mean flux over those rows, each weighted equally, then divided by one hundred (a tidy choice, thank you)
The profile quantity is 1.11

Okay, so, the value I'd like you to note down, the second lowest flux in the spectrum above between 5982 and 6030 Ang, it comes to 110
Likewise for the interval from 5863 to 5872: 114.7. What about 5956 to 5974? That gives 115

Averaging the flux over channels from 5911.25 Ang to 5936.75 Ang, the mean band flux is 115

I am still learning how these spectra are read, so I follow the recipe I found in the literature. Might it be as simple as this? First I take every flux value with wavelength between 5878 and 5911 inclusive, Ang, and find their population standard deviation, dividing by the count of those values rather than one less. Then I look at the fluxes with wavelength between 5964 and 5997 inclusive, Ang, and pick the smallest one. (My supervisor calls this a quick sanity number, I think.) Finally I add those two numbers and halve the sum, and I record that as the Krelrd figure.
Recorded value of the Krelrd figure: 60.4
